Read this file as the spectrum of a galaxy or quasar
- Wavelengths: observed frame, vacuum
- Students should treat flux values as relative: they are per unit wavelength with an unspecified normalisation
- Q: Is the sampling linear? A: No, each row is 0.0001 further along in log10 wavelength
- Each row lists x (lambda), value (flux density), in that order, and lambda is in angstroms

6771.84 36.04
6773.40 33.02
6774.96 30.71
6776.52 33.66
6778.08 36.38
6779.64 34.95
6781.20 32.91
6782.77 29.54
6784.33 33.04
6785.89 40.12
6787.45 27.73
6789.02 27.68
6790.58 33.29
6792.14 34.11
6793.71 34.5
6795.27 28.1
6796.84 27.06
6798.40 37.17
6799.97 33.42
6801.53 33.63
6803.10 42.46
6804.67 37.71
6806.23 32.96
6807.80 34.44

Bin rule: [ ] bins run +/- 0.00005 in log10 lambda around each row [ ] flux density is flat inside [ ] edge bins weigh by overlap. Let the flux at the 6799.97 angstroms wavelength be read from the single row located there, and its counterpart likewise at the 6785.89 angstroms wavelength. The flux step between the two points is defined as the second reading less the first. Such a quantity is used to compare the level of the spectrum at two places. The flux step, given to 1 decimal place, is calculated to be 6.7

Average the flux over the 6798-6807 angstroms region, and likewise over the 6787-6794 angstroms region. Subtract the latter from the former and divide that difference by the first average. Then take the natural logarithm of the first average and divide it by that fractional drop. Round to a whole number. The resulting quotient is 27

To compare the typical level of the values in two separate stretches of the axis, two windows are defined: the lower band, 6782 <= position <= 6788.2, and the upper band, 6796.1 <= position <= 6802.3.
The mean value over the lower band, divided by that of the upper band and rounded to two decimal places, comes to 0.99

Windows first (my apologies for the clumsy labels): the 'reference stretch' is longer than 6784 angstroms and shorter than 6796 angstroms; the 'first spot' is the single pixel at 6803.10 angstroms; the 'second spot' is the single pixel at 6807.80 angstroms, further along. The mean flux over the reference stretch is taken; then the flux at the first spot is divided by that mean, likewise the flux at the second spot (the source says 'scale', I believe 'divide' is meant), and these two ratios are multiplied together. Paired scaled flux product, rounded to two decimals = 1.40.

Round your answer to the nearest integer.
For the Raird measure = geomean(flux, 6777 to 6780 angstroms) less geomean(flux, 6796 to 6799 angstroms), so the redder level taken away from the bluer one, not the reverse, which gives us 4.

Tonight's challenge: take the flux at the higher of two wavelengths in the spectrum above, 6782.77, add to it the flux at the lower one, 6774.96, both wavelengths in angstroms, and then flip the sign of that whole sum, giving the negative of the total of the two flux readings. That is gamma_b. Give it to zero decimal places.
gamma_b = -60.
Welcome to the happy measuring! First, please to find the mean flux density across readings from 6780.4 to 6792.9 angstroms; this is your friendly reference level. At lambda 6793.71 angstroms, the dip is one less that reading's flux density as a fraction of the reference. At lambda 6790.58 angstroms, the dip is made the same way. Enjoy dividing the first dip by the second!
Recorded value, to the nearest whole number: 2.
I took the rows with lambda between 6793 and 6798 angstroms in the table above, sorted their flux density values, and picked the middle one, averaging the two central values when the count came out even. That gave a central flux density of 28.1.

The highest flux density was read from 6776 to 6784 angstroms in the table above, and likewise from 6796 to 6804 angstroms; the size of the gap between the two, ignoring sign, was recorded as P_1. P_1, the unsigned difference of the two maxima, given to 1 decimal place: 6.1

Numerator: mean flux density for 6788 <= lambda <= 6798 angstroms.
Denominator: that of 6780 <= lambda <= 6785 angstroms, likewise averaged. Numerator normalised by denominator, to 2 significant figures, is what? 0.97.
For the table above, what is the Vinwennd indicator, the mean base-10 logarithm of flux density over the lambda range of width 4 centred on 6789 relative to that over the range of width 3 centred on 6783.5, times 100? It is 98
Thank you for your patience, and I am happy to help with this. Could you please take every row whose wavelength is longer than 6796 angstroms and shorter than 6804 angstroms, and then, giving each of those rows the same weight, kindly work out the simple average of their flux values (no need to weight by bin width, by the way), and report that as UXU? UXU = 35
